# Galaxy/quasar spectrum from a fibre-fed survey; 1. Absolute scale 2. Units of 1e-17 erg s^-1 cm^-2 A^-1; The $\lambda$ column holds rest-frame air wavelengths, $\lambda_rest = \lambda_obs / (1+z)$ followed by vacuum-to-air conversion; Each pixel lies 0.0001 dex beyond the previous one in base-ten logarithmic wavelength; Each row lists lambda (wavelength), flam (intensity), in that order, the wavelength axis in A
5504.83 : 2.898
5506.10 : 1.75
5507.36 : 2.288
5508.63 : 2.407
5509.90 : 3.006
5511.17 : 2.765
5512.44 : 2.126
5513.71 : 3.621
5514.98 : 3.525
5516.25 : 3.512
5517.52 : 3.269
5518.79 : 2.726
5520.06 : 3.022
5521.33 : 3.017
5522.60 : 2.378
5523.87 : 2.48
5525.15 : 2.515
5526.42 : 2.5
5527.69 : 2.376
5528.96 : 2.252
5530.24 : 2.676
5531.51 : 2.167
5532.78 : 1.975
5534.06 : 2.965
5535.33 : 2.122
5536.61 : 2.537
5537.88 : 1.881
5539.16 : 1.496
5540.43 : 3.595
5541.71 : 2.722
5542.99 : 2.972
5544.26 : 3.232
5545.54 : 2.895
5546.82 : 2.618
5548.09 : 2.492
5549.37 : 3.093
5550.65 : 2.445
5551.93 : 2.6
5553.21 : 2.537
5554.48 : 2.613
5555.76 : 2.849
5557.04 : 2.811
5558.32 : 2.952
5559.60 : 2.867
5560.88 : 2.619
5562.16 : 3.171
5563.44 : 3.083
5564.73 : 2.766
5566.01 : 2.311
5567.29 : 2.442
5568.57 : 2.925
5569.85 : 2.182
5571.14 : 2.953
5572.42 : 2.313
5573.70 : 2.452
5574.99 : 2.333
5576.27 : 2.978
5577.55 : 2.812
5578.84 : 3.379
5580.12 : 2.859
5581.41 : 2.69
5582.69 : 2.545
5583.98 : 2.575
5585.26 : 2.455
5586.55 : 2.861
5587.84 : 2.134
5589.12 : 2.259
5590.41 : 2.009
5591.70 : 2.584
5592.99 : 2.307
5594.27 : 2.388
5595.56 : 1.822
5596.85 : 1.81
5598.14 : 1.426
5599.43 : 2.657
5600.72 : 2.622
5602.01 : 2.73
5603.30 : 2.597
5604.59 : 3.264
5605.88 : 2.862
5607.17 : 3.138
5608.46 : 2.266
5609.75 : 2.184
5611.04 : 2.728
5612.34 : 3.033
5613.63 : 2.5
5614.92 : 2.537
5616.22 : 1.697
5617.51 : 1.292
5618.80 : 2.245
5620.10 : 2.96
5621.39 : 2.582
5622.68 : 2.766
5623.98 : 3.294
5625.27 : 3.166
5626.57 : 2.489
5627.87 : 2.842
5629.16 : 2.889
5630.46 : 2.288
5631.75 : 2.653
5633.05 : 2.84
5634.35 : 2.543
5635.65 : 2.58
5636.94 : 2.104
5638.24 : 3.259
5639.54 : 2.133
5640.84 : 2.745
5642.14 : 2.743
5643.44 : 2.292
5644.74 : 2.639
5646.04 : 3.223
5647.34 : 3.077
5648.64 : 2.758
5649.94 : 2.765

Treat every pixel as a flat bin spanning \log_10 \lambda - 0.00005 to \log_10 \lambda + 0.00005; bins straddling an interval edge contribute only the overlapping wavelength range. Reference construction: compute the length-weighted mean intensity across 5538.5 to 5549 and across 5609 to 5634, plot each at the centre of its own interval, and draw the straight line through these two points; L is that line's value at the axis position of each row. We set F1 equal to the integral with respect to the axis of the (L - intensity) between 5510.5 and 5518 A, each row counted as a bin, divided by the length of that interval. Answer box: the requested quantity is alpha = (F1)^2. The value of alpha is 0.092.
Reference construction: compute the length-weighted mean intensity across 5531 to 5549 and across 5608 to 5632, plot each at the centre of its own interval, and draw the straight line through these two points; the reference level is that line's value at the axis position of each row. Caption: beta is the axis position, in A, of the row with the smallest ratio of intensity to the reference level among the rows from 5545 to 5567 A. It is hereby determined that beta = 5566.01 A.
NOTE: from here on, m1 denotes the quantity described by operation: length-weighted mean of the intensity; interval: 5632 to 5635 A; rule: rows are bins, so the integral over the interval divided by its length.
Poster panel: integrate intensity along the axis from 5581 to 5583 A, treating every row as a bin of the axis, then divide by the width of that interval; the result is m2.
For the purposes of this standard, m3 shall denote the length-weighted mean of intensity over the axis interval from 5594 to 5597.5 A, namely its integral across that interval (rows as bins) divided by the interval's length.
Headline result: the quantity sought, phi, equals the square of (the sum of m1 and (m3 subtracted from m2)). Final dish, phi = 11.2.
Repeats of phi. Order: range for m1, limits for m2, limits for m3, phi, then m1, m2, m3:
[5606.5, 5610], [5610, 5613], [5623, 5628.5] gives 5.9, 2.6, 2.8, 2.93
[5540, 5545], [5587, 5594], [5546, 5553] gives 7.5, 3.1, 2.3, 2.65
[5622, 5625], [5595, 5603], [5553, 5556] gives 6.6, 3.0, 2.2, 2.67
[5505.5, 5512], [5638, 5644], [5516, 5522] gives 3.8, 2.4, 2.6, 3.08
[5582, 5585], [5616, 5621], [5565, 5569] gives 4.4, 2.6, 2.1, 2.56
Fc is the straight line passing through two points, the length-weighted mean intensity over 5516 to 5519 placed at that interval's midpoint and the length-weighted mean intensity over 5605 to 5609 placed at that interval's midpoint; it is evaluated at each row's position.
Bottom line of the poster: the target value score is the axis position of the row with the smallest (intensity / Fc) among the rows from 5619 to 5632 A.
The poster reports 5630.46 A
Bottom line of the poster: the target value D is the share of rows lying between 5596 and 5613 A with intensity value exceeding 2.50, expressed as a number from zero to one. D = 0.69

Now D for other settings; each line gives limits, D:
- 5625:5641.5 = 0.69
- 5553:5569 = 0.85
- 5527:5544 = 0.46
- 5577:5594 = 0.62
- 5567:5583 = 0.62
